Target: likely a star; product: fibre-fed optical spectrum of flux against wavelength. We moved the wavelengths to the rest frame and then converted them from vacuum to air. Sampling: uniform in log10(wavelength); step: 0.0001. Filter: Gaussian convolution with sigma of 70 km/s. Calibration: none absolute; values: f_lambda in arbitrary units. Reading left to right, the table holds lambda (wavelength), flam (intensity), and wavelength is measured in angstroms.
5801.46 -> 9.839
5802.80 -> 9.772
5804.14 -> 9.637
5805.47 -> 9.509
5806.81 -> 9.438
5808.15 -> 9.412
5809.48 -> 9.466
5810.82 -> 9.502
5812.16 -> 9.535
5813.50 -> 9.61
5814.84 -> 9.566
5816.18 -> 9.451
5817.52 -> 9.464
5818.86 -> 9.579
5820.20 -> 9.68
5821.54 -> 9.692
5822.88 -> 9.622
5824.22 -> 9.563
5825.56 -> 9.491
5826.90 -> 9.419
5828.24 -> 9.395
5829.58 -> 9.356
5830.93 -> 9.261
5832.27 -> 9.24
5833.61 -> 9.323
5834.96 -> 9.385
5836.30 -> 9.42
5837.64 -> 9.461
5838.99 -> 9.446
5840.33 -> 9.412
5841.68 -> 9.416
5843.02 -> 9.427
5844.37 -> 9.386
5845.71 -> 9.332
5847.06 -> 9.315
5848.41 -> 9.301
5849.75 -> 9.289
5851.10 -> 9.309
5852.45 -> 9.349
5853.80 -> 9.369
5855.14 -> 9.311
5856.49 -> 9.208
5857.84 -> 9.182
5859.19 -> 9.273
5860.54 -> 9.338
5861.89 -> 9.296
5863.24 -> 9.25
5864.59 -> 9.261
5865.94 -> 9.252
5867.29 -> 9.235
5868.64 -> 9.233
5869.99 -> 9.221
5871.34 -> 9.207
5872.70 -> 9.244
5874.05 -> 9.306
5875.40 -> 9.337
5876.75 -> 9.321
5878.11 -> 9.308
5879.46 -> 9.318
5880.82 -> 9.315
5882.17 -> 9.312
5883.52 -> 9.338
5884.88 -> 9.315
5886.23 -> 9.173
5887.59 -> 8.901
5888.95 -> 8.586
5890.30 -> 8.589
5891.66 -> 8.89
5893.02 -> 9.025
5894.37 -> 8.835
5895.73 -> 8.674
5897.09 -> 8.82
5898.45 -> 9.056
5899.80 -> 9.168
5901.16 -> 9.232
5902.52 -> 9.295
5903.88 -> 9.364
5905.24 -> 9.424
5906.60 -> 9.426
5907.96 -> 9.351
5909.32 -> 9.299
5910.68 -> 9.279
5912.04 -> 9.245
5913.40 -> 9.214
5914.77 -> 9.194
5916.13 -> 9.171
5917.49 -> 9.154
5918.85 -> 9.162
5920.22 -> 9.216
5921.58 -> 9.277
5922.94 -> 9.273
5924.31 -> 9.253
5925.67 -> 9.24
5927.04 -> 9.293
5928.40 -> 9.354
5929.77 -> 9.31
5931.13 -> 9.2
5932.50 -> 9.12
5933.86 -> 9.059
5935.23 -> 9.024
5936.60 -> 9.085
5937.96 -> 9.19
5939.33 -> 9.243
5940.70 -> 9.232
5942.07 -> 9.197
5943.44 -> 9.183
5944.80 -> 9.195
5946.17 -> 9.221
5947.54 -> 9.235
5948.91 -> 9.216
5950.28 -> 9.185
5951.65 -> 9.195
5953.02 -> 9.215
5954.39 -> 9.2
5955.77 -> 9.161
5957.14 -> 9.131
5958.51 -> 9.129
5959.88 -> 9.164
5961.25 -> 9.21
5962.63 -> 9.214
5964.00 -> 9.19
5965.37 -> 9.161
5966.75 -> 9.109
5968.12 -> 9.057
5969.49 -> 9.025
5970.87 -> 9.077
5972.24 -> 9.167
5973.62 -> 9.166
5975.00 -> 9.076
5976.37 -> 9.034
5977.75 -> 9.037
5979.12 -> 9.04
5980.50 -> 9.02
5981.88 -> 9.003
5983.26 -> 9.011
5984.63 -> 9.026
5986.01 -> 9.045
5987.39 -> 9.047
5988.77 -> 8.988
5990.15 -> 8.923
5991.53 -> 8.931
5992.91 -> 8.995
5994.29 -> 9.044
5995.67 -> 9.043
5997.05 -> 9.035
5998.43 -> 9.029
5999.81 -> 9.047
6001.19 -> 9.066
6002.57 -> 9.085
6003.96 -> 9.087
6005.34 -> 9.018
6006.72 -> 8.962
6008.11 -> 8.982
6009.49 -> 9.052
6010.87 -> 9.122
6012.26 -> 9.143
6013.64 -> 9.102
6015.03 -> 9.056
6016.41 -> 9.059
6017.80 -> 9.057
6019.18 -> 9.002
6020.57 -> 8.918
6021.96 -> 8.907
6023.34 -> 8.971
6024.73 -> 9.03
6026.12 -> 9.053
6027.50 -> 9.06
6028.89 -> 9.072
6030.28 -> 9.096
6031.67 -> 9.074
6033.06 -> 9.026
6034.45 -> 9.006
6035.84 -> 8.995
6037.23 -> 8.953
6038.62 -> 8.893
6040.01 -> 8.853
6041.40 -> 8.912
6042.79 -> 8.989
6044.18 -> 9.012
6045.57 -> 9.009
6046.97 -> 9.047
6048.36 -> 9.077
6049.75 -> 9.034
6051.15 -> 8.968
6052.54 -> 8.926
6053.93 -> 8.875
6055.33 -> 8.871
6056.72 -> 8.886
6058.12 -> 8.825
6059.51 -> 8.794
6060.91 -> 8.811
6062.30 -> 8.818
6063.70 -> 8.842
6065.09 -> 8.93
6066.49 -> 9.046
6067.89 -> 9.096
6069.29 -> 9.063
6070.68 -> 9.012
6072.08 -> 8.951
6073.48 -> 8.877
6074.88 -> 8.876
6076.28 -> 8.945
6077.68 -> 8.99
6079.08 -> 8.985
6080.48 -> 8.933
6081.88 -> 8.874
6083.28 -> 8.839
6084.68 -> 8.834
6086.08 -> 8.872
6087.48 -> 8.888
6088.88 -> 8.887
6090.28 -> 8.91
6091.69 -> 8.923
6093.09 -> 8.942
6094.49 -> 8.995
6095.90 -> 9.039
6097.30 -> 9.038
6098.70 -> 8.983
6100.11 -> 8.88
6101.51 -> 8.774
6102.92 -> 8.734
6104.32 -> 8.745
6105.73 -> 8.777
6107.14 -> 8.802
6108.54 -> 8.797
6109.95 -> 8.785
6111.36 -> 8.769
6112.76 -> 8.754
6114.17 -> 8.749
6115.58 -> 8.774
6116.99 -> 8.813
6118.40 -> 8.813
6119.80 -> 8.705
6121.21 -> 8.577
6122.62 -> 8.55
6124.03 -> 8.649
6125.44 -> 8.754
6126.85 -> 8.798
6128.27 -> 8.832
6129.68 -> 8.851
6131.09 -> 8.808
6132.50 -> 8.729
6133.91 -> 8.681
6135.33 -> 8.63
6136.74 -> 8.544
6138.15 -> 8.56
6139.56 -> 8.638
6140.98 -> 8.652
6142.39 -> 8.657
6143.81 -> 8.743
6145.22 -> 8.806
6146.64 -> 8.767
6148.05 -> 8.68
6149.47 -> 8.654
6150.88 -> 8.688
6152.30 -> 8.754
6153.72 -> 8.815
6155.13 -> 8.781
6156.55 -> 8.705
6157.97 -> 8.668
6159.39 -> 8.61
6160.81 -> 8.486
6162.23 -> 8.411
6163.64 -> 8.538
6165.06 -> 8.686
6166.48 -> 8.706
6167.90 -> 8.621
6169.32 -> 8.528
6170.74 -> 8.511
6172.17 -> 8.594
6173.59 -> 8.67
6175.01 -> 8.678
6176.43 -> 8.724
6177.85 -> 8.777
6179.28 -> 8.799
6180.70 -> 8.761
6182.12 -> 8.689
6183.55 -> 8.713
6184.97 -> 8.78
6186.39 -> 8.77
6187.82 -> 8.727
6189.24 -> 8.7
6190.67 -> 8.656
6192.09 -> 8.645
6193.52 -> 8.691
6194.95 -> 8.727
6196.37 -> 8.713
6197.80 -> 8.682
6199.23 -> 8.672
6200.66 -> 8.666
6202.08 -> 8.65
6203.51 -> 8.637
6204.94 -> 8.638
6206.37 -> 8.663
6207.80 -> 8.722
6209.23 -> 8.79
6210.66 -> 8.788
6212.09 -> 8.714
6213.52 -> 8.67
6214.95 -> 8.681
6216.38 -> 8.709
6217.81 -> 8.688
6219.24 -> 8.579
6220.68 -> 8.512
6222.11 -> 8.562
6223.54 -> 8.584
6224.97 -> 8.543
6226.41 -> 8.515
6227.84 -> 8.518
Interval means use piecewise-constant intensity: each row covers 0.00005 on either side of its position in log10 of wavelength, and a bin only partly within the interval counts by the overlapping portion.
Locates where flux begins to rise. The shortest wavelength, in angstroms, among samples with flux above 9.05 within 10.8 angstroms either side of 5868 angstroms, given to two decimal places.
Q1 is 5857.84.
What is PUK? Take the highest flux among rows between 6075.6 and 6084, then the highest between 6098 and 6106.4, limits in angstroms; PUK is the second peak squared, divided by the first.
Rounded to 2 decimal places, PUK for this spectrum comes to 8.98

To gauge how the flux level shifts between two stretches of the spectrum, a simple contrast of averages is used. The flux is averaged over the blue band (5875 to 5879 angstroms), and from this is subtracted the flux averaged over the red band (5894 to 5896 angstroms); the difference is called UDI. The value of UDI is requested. 0.57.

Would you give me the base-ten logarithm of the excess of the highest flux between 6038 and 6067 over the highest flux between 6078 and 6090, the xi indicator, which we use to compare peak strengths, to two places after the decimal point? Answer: -1.04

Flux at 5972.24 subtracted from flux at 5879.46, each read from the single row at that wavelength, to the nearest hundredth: 0.15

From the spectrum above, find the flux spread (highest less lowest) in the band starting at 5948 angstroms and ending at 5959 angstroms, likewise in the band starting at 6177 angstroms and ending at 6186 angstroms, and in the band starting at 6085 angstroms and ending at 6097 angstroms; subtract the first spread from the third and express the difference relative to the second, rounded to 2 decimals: 0.73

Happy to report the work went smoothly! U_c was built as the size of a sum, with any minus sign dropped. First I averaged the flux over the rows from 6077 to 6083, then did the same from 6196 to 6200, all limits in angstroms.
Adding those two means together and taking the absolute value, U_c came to 17.6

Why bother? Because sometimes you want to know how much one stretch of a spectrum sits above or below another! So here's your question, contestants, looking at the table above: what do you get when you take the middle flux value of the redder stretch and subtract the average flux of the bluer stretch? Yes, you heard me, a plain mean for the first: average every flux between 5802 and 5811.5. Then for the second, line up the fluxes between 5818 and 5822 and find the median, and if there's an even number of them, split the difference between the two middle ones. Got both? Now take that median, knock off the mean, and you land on 0.15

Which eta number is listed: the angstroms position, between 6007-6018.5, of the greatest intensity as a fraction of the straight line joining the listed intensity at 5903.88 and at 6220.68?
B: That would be 6012.26 angstroms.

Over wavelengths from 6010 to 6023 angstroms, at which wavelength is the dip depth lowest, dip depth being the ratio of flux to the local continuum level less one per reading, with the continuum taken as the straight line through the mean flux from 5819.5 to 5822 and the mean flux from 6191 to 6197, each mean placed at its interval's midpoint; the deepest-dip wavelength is 6021.96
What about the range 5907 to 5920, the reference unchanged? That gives 5917.49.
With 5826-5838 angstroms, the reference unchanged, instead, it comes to 5832.27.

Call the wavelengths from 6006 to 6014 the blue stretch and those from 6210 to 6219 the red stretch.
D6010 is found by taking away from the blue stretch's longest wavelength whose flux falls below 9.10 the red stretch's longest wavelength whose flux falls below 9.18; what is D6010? -208.3 angstroms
